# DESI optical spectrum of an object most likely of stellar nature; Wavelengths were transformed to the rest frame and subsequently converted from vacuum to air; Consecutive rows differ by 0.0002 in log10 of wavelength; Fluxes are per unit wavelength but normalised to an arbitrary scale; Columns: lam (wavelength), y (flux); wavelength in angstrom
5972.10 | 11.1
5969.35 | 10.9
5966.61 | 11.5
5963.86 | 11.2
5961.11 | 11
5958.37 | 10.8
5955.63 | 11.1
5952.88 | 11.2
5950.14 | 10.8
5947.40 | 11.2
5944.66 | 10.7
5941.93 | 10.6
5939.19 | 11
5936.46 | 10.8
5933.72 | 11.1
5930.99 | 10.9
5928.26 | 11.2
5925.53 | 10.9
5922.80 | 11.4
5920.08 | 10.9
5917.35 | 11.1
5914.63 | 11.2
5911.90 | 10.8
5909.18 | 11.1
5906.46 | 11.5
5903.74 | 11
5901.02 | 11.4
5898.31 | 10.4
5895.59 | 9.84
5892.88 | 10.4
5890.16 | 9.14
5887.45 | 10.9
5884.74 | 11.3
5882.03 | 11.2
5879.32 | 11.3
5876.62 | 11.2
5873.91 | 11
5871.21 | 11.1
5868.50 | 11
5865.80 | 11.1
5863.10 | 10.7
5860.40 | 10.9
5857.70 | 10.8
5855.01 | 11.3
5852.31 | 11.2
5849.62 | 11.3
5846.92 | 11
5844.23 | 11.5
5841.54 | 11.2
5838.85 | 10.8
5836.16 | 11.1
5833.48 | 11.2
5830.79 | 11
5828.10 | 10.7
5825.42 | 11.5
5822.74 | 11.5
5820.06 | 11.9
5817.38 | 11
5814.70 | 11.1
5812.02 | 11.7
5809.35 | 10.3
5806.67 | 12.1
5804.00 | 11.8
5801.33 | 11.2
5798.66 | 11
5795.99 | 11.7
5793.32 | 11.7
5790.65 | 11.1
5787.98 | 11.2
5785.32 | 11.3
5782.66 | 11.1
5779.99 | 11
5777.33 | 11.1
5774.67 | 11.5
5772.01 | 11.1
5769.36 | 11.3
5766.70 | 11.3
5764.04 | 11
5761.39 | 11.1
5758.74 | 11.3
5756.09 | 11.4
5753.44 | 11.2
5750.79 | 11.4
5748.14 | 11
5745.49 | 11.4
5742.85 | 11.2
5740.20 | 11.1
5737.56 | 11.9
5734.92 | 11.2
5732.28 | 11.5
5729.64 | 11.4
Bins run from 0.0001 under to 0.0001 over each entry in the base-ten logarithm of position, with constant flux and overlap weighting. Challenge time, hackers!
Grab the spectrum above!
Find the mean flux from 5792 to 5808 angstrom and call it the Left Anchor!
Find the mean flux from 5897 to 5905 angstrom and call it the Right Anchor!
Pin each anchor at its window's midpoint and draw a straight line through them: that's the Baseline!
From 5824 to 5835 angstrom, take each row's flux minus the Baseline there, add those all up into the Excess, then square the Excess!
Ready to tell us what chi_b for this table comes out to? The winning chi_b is 1.4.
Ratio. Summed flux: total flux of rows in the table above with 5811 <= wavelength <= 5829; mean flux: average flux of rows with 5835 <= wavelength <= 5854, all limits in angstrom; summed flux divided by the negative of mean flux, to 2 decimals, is -7.12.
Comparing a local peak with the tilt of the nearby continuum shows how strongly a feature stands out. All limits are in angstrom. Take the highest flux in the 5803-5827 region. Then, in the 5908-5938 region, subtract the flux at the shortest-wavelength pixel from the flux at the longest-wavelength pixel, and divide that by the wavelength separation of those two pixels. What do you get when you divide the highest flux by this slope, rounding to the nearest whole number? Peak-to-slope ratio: -1100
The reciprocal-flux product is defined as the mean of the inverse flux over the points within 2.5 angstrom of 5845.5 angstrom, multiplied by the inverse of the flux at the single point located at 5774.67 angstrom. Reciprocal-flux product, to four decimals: 0.0077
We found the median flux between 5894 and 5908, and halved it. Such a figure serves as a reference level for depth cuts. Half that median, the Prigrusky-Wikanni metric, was 5.50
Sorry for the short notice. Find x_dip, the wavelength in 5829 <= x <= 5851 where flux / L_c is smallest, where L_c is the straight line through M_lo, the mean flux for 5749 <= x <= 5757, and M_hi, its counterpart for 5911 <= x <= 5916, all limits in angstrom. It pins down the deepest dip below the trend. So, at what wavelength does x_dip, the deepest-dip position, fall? 5838.85 angstrom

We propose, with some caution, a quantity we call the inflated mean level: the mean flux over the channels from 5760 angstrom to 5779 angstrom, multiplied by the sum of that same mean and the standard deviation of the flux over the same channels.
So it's 127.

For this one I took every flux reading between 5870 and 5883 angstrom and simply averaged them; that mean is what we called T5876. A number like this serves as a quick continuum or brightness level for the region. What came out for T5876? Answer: 11.16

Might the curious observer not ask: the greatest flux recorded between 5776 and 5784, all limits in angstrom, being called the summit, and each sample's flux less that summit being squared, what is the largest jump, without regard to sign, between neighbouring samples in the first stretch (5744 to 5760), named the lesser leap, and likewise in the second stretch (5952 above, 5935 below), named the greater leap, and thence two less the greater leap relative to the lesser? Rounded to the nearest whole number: -1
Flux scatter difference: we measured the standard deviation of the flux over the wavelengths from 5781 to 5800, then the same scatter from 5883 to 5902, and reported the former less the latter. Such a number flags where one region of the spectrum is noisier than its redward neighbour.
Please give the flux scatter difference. -0.5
